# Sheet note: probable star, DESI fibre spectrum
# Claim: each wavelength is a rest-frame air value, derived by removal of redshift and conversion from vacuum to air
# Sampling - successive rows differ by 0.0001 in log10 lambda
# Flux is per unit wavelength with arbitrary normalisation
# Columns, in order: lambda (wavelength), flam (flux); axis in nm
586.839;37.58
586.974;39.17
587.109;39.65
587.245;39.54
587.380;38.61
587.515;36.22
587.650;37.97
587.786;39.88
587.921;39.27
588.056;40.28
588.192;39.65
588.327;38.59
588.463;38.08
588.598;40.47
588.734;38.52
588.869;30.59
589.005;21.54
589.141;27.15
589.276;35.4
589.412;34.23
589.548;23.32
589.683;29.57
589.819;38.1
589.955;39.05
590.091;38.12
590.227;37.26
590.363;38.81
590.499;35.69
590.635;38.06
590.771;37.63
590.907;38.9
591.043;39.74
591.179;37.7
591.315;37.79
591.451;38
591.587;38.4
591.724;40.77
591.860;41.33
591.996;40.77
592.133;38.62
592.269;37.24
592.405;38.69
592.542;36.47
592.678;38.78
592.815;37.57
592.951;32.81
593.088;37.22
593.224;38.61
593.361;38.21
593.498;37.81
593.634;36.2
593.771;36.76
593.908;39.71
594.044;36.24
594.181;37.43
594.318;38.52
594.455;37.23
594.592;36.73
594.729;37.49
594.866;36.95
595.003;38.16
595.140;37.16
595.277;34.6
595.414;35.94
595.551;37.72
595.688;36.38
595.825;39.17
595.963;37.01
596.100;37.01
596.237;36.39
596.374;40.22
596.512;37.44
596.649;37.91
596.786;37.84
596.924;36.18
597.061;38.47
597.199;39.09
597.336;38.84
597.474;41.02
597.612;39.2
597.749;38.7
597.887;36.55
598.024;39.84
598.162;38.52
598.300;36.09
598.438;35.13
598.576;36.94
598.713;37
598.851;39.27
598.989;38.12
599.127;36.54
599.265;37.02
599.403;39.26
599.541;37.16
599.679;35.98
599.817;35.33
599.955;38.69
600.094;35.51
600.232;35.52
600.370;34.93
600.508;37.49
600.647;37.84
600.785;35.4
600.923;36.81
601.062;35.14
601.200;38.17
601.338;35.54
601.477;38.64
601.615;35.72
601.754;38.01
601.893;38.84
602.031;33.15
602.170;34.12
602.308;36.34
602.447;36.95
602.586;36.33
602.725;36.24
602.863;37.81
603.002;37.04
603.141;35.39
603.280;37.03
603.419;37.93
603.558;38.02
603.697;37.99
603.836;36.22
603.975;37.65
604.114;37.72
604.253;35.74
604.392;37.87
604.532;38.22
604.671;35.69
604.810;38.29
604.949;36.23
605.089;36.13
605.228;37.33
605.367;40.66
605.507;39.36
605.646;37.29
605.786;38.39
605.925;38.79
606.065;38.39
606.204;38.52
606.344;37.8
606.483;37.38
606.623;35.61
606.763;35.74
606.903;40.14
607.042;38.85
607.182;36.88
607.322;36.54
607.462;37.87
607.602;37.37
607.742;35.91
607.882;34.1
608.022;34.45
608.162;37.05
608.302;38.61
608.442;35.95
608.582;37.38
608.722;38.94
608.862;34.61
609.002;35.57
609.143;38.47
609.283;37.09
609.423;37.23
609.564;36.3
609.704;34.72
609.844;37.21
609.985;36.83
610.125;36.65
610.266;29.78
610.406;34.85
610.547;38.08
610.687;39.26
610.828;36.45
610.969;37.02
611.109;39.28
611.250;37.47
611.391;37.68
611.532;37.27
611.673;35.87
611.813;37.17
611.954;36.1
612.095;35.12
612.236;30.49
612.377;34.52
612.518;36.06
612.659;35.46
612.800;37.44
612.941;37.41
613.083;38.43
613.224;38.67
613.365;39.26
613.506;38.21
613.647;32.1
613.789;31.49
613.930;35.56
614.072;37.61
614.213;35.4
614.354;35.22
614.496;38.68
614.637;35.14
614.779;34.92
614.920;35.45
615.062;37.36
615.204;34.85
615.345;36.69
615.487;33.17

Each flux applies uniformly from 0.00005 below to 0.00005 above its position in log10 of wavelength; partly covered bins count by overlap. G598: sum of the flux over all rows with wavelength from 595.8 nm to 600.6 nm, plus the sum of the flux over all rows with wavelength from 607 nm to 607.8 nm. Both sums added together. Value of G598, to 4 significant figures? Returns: 1539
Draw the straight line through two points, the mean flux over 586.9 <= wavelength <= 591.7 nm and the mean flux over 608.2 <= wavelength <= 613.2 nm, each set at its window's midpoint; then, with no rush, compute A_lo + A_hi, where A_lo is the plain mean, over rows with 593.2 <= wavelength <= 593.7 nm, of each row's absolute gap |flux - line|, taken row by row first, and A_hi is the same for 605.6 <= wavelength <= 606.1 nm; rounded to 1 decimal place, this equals 3.0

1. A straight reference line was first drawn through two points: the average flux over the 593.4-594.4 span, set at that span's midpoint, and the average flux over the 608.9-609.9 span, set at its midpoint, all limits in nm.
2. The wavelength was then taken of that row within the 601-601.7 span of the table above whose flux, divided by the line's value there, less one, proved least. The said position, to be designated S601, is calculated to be 601.062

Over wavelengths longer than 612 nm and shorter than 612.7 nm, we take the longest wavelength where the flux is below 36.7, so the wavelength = 612.659 nm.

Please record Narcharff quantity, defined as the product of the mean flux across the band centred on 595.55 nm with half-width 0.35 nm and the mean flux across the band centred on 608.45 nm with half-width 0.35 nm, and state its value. 1382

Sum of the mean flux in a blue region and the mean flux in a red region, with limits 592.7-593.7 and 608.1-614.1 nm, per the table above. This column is 73.4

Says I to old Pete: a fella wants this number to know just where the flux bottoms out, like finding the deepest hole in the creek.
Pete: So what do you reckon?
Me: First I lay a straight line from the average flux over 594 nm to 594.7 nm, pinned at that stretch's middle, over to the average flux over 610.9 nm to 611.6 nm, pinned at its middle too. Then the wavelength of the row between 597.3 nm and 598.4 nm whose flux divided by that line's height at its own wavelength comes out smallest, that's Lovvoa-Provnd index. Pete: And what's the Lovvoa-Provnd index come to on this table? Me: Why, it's 598.300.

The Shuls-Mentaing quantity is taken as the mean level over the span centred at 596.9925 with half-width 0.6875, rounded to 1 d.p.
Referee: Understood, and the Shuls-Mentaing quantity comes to 38.6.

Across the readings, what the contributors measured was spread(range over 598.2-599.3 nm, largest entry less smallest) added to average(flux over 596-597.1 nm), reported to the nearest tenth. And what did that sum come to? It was 41.8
